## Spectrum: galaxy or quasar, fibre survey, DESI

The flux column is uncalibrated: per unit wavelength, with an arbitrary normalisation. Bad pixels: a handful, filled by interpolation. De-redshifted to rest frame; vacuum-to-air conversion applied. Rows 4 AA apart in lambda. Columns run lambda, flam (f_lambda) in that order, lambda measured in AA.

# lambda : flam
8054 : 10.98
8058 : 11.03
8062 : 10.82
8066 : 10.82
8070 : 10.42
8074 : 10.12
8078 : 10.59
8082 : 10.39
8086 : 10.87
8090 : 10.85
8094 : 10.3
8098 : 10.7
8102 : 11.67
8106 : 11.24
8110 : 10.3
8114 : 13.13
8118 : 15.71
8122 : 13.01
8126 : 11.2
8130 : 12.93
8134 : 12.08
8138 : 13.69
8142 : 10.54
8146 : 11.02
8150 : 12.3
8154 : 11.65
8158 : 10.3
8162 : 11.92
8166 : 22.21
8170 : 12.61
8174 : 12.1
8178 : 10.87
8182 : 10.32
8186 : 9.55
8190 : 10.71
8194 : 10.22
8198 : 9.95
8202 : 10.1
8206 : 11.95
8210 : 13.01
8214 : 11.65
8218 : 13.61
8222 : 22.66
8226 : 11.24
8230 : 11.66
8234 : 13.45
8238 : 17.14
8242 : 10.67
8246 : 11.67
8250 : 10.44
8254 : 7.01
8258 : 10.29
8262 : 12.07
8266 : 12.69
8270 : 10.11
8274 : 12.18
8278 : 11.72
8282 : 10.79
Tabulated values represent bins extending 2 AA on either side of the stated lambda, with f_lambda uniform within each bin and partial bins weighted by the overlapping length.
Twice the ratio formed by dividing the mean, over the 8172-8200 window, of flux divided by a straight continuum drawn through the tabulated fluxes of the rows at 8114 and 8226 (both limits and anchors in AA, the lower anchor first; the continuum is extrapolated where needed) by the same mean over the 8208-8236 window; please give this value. 1.4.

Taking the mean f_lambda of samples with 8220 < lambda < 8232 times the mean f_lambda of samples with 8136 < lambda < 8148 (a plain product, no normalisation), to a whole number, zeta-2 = 178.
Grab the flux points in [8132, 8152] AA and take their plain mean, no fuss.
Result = 11.9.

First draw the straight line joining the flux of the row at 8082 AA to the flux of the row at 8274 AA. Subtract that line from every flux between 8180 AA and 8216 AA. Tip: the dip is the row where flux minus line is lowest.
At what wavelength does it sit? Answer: 8186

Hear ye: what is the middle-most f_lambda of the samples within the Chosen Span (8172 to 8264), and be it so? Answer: 11.2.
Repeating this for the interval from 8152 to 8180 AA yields 11.9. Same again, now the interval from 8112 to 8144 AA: 13.0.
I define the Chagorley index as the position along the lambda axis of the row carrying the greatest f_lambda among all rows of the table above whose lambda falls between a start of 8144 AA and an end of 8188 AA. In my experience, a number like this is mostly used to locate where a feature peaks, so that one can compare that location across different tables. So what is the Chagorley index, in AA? 8166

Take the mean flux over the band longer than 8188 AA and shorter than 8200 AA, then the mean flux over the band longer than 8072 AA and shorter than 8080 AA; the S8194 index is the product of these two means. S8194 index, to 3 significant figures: 107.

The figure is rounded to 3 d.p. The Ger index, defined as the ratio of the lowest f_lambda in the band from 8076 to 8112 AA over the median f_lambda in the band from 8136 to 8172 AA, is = 0.864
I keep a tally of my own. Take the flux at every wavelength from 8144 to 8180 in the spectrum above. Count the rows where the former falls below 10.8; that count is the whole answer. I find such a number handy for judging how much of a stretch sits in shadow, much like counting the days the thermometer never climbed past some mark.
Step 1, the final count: 1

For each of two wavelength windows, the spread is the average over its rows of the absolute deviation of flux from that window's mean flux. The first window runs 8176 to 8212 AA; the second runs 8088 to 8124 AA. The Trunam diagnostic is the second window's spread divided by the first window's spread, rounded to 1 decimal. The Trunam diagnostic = 1.7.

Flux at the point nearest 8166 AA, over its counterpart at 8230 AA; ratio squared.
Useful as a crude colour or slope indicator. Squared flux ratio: 3.63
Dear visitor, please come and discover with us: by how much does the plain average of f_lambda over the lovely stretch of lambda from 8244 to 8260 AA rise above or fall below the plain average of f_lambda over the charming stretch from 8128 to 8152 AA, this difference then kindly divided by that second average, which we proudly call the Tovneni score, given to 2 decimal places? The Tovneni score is -0.19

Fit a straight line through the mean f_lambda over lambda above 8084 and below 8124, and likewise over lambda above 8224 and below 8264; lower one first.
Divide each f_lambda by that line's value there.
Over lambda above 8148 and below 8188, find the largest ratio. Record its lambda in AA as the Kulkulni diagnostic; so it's 8166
